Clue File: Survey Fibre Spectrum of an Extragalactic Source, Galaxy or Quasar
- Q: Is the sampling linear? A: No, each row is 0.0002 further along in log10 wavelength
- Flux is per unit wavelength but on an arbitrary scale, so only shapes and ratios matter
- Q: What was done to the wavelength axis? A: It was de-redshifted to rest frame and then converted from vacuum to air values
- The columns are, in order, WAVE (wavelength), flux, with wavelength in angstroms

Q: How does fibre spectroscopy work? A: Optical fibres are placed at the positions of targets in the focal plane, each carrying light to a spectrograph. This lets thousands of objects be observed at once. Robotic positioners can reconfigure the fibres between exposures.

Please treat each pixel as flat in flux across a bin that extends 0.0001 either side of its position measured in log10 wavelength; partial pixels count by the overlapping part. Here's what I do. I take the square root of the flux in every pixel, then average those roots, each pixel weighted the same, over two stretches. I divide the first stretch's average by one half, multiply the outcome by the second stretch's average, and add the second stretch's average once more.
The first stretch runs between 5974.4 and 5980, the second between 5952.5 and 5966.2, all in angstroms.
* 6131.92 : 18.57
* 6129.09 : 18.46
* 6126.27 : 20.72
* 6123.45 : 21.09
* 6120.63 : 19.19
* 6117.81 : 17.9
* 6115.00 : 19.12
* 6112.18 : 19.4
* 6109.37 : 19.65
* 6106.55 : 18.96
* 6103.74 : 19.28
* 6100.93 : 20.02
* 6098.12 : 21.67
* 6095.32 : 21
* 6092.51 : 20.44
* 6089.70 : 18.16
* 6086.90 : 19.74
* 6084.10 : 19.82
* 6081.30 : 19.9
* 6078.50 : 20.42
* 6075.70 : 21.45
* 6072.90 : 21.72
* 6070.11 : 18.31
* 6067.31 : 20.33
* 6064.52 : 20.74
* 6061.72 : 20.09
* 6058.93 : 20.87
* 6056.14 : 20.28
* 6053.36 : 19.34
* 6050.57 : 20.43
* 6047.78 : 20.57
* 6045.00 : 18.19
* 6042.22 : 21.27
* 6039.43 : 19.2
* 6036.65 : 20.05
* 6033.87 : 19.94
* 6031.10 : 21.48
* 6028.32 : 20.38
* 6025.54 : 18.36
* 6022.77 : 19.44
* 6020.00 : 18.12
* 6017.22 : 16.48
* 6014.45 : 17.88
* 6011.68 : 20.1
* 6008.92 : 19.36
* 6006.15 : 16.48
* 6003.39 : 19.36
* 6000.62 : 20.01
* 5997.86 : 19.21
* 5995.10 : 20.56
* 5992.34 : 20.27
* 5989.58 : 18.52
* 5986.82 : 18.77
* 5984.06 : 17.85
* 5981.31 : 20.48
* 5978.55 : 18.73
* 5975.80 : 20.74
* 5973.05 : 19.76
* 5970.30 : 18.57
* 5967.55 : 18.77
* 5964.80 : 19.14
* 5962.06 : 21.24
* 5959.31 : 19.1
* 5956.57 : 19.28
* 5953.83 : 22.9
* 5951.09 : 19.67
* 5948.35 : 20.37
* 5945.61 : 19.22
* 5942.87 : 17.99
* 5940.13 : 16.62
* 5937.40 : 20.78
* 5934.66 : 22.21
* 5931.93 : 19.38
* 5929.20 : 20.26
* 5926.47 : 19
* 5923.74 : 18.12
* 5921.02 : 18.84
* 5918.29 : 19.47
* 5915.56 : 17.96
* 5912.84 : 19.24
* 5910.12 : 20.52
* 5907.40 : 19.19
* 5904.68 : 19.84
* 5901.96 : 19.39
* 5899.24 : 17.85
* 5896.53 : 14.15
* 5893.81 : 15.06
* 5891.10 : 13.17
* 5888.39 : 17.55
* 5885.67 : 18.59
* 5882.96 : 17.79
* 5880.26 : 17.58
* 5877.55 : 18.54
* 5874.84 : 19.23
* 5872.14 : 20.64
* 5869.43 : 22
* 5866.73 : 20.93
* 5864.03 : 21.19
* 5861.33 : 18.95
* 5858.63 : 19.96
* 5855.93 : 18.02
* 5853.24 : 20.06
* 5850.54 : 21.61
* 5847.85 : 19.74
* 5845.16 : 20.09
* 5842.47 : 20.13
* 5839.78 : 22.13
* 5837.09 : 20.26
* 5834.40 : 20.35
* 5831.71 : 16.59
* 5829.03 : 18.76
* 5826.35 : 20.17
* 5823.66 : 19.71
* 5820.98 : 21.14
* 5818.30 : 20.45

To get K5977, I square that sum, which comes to 1983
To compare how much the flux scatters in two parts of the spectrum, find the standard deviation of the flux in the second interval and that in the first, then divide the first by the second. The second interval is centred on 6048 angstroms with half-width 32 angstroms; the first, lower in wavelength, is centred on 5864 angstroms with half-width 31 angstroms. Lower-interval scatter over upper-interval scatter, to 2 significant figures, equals 1.6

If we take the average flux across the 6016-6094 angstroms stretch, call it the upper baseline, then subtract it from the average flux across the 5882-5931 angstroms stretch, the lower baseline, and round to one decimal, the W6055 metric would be -1.7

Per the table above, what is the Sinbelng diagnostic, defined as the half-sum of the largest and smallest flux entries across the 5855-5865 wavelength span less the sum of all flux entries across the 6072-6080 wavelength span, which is -44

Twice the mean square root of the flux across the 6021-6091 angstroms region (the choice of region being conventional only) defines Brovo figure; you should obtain 8.95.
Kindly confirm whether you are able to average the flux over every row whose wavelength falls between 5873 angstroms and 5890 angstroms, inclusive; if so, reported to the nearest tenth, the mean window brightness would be 18.2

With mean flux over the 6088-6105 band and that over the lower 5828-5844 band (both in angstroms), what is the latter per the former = 0.98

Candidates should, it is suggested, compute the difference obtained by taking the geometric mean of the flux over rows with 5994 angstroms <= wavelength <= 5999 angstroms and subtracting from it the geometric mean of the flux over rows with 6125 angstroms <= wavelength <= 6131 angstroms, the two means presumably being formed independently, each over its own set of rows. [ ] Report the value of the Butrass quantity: 0.3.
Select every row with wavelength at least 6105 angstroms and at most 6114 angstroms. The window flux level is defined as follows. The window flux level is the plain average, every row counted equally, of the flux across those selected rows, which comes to 19.3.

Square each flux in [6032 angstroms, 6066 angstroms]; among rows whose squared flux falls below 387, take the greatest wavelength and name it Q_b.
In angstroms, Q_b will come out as 6053.36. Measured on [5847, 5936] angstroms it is 5931.93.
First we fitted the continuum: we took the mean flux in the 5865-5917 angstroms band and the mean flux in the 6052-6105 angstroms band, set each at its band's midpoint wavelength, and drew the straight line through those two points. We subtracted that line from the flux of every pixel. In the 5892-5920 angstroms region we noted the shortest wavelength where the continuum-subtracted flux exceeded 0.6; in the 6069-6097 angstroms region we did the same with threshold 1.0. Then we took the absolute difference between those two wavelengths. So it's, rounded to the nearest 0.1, 170.9 angstroms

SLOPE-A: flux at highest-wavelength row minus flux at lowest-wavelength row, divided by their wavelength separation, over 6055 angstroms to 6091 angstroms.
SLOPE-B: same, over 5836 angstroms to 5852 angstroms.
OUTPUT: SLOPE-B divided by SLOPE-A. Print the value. -1.6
